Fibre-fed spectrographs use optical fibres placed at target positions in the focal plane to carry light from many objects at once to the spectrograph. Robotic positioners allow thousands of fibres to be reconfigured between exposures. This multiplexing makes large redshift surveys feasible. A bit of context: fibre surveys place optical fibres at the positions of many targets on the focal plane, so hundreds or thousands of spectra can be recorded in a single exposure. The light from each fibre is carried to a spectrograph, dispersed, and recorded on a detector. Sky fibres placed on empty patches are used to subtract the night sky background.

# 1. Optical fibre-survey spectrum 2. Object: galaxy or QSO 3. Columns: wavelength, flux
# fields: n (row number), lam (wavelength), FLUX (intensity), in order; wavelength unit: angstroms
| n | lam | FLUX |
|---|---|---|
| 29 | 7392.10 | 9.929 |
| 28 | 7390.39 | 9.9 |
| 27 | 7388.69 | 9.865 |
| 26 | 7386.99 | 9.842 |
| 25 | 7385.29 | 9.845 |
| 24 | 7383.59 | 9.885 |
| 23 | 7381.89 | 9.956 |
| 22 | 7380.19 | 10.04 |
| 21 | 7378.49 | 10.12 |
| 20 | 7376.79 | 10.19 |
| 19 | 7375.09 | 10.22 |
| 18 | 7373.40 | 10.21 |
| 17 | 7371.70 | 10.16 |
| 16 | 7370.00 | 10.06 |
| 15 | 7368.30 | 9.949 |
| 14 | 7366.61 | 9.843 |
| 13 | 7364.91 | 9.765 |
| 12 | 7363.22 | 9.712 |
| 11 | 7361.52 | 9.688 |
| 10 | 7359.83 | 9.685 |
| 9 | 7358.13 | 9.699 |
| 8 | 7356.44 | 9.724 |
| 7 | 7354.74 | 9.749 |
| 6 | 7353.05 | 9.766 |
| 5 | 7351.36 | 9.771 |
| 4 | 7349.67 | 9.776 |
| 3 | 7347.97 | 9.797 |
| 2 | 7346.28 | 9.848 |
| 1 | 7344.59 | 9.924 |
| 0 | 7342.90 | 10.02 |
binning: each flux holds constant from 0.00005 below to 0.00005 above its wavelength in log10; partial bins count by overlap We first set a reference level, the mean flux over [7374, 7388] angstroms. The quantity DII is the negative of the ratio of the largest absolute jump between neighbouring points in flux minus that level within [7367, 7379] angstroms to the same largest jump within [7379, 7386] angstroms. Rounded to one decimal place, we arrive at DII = -1.3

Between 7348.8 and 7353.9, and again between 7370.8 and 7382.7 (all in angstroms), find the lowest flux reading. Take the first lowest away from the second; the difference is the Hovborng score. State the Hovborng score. 0.19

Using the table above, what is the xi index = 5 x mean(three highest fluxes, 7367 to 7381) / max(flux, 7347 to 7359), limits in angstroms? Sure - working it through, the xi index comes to 5.21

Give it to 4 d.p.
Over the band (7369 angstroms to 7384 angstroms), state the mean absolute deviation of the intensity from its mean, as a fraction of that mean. 0.0095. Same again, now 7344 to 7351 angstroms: 0.0051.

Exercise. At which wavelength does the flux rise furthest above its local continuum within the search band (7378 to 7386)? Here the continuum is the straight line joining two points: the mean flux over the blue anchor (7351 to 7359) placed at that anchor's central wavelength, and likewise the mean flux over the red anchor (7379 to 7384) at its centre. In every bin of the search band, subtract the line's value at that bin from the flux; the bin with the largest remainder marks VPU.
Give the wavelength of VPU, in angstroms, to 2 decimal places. 7378.49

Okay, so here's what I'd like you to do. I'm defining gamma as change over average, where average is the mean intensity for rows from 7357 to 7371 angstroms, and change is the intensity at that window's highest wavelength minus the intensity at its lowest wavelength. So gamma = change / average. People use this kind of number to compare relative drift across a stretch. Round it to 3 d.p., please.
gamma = 0.037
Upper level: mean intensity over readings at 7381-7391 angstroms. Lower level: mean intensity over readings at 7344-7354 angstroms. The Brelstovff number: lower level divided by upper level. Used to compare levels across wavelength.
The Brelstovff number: 0.993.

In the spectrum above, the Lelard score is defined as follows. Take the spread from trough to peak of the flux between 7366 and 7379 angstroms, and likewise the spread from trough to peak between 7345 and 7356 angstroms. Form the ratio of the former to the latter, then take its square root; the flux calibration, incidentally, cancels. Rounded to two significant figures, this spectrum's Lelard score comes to 2.0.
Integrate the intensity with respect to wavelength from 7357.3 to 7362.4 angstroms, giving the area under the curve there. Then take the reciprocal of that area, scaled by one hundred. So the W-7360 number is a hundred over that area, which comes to 2.03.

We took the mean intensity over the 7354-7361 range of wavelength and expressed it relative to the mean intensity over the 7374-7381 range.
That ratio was 0.96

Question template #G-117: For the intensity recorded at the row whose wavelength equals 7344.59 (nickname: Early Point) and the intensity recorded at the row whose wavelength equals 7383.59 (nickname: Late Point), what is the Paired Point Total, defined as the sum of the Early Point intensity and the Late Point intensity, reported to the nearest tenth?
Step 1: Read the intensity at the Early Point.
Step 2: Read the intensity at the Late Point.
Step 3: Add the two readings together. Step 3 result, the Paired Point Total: 19.8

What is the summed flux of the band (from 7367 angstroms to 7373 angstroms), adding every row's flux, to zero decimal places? 30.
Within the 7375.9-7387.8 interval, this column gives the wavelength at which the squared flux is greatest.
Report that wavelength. 7376.79 angstroms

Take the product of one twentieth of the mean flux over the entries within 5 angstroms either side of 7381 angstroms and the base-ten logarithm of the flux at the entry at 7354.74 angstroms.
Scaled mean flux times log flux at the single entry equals 0.495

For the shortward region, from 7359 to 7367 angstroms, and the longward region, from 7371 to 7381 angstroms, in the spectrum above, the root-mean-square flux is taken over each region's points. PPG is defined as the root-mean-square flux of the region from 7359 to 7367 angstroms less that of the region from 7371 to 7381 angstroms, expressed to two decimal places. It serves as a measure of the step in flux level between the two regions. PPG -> -0.42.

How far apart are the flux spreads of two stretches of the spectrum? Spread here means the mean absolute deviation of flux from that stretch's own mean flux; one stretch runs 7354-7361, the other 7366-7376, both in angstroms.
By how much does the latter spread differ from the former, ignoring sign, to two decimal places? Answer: 0.10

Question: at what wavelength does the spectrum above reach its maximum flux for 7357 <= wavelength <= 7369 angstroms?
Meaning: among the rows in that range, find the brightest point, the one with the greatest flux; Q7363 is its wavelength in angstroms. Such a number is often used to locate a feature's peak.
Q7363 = 7368.30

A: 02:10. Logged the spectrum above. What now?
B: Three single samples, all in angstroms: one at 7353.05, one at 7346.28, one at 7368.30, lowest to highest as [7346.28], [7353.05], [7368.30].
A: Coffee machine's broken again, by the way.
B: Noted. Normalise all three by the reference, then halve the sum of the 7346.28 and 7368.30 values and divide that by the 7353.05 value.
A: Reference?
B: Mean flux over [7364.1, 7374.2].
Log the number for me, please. 1.01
